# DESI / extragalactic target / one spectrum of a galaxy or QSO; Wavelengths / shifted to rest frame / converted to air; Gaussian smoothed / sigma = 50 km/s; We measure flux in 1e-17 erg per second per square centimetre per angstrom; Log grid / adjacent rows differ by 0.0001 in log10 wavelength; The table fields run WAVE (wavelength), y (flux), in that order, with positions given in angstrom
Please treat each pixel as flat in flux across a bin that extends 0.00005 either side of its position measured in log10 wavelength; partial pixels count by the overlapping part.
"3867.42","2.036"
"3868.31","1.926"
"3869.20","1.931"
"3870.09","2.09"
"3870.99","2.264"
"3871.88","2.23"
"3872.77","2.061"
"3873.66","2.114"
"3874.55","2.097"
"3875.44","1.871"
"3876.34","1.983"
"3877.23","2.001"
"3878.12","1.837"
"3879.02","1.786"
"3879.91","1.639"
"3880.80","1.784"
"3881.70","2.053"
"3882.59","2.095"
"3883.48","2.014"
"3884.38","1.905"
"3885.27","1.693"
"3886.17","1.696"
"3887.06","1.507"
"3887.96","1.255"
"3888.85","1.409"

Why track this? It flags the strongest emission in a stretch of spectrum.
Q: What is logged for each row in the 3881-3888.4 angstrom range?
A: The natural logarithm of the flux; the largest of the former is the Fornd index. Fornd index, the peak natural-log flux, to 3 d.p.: 0.740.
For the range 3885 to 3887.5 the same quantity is 0.528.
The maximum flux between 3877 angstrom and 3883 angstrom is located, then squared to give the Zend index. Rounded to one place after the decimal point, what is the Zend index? 4.4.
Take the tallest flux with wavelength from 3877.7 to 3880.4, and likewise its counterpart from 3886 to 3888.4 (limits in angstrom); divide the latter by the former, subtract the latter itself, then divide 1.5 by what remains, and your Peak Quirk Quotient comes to -1.94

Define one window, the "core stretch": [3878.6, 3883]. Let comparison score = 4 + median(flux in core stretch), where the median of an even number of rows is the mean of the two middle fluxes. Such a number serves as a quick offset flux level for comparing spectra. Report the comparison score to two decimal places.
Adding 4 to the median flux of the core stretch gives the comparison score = 5.79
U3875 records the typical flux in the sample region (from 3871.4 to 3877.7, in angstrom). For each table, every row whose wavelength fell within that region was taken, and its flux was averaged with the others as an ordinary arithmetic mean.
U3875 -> 2.05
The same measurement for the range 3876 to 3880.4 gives 1.85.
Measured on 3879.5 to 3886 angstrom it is 1.88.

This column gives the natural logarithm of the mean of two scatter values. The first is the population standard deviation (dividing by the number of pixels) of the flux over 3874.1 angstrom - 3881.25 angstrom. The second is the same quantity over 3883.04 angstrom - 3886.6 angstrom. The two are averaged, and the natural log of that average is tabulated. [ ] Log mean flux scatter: -1.98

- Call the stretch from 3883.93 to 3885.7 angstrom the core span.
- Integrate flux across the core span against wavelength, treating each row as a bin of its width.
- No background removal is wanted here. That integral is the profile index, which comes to 3.2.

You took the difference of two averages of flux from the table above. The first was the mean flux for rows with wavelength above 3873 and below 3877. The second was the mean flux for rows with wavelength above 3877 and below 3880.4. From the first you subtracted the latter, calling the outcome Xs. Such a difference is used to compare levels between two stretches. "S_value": 0.2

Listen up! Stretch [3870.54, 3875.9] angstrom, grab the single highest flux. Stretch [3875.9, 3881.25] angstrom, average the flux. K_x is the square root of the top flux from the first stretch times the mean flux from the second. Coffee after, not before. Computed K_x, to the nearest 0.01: 2.04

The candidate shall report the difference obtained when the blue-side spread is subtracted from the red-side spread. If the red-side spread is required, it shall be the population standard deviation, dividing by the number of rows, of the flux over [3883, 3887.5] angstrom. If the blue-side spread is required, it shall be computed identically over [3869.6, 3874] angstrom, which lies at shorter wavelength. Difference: 0.10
